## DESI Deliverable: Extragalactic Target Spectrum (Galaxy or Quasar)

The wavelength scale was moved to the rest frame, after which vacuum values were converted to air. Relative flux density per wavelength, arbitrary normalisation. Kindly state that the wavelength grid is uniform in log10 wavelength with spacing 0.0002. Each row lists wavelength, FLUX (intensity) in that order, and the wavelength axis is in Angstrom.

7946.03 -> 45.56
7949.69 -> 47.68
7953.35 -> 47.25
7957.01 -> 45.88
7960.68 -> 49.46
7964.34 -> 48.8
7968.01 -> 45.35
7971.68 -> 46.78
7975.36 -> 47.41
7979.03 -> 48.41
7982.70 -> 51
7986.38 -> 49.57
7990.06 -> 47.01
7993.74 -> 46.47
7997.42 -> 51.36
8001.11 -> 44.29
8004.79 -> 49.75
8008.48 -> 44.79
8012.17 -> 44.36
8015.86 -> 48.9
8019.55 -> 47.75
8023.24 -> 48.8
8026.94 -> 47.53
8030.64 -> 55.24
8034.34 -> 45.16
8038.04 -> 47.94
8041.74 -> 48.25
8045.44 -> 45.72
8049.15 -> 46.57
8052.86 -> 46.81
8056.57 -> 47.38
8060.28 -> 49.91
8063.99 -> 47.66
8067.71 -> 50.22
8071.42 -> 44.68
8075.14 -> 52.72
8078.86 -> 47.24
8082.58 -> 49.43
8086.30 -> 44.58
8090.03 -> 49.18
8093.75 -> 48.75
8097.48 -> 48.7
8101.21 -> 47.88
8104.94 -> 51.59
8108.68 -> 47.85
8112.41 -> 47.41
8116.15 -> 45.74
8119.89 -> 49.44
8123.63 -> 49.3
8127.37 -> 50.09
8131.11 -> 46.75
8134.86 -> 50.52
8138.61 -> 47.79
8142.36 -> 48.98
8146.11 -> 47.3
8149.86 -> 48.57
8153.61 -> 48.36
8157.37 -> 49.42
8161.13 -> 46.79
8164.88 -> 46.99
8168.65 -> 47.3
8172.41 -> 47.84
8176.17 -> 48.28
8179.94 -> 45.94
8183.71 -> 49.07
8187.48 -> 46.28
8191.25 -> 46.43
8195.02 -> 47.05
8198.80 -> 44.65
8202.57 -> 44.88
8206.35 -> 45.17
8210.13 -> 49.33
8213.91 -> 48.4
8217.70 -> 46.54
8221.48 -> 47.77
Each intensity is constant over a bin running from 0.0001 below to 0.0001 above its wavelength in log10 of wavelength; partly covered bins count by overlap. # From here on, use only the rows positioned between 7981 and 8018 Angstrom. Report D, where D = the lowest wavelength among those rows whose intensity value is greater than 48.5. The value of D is 7982.70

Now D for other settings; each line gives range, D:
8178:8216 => 8183.71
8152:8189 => 8157.37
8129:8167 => 8134.86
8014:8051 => 8015.86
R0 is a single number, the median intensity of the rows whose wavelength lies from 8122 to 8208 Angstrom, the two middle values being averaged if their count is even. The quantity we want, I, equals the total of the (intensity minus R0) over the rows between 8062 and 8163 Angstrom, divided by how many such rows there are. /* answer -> 1.11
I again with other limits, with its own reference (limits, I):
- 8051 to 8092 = 0.86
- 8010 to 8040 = 0.91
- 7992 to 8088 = 0.53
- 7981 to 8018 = 0.45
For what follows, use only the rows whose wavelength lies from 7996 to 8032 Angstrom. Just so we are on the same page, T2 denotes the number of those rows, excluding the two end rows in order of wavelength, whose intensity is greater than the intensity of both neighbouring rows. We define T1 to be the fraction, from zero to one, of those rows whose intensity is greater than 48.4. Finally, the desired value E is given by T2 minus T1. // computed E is 2.5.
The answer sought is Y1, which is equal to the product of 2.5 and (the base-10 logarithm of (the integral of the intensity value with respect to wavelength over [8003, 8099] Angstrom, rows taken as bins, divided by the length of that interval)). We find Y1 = 4.20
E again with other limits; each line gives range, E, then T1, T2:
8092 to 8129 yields 1.4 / 0.60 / 2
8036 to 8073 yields 2.8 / 0.20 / 3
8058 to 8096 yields 3.4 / 0.60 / 4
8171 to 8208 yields 2.9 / 0.10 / 3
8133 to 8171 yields 2.6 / 0.40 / 3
